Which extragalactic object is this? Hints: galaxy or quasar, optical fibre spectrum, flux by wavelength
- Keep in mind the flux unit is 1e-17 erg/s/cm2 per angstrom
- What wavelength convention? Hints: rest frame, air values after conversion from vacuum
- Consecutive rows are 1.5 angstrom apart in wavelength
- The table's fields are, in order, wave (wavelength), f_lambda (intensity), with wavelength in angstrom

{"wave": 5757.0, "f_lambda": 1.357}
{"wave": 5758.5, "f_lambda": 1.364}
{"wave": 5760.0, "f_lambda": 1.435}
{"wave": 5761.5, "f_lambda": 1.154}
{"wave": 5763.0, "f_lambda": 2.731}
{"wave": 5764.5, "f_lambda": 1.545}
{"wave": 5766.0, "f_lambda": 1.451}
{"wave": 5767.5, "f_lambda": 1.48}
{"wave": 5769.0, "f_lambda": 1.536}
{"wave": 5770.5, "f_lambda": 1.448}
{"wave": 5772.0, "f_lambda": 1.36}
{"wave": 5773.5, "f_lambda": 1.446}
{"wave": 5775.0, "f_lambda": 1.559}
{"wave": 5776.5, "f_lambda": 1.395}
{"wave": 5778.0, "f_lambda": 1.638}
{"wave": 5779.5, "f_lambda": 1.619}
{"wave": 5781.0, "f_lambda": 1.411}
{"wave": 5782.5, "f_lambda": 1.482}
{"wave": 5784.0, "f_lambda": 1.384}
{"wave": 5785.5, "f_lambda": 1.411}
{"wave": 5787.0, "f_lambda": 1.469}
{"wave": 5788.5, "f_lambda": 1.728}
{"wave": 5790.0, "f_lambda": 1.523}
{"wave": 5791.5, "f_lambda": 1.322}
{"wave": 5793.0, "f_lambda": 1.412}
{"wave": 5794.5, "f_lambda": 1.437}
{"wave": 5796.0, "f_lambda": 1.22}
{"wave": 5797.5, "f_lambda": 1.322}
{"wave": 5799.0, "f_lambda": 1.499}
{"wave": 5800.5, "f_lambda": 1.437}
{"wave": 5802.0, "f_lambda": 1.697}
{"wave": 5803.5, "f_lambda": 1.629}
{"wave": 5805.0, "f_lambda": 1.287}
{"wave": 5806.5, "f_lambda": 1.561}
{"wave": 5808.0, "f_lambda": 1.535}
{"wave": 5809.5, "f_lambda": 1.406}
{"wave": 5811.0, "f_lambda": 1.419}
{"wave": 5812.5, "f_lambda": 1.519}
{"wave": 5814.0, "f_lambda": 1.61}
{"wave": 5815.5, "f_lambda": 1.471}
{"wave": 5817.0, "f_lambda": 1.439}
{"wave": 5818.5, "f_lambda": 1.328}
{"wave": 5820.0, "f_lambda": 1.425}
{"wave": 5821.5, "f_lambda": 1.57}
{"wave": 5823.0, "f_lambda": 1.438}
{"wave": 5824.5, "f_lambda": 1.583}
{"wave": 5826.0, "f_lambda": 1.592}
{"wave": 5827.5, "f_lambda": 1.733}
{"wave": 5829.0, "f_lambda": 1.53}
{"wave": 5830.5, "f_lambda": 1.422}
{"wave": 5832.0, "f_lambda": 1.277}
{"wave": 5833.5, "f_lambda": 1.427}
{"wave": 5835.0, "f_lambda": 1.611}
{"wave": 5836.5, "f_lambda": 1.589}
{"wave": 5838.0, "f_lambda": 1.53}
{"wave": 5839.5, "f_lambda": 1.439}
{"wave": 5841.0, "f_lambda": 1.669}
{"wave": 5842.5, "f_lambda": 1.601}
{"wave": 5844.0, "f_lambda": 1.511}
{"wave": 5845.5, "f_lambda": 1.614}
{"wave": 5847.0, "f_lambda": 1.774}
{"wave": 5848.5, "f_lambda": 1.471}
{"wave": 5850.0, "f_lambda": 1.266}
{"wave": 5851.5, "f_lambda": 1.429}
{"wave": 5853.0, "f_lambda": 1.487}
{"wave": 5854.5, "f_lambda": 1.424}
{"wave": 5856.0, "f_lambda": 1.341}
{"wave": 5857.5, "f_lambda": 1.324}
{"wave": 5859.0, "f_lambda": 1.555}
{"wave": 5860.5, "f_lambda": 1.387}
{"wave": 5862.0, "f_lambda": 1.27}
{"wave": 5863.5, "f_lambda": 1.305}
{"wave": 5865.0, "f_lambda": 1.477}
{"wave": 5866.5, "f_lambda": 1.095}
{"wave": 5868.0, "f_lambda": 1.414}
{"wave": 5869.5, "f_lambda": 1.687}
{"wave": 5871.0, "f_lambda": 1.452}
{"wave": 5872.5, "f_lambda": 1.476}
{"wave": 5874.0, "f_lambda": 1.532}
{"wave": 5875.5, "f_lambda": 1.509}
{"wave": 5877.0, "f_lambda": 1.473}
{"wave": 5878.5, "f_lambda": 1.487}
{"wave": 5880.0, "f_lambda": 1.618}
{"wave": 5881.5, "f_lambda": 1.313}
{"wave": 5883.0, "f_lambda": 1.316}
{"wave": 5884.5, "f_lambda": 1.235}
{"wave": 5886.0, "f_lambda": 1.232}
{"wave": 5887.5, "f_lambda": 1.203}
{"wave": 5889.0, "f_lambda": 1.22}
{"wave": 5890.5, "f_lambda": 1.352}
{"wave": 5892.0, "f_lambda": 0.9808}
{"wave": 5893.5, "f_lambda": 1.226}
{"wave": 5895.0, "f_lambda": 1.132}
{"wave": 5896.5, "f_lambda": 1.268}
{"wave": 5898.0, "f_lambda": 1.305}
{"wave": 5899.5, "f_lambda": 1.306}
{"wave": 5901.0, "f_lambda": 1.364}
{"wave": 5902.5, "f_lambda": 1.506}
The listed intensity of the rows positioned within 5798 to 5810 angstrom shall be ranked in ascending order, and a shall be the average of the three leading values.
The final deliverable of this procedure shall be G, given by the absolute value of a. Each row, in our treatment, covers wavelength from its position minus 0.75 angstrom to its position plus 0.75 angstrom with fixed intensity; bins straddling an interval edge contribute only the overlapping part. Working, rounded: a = 1.38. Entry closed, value 1.38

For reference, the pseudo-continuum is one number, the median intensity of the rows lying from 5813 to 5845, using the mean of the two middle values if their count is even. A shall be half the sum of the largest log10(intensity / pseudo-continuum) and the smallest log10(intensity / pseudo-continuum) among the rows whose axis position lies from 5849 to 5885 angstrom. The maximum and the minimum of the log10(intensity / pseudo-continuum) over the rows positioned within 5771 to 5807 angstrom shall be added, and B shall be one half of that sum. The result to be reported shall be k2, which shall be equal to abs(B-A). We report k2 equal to 0.029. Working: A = -0.05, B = -0.023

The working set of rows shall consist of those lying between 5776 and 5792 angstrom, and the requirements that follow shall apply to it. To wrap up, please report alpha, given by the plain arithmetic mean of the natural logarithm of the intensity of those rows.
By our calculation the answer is 0.395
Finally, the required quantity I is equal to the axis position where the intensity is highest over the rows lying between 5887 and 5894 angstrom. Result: 5890.5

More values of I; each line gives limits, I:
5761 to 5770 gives 5763.0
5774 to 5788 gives 5778.0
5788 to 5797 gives 5788.5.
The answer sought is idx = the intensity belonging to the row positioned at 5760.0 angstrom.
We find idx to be 1.435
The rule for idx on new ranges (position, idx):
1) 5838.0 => 1.53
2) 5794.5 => 1.437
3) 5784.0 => 1.384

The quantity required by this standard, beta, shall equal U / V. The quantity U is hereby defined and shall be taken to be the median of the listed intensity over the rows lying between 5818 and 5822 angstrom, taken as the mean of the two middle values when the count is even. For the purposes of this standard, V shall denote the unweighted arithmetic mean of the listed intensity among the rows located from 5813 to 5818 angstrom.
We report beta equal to 0.95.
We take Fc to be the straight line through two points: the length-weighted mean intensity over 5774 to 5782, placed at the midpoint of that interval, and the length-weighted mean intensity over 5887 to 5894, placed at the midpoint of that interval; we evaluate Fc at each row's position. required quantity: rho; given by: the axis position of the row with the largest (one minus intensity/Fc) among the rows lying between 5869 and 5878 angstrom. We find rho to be 5871.0 angstrom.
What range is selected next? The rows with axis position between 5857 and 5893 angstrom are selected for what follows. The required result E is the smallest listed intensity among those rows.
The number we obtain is 0.9808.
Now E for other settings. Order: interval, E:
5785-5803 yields 1.22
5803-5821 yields 1.287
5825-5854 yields 1.266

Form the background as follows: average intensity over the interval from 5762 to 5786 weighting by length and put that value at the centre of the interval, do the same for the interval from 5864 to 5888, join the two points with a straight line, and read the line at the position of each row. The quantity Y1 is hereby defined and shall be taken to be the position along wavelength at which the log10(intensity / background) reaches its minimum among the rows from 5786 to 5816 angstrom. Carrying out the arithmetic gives 5796.0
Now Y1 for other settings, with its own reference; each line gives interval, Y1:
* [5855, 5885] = 5866.5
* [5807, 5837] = 5832.0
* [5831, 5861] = 5832.0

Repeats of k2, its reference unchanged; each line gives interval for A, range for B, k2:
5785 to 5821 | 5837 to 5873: 0.018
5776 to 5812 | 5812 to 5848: 0.016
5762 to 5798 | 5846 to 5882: 0.117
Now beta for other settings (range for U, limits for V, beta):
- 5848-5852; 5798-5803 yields 0.93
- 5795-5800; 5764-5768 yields 0.89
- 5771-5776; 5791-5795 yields 1.04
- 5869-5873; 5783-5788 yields 1.04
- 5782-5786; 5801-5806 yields 0.92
